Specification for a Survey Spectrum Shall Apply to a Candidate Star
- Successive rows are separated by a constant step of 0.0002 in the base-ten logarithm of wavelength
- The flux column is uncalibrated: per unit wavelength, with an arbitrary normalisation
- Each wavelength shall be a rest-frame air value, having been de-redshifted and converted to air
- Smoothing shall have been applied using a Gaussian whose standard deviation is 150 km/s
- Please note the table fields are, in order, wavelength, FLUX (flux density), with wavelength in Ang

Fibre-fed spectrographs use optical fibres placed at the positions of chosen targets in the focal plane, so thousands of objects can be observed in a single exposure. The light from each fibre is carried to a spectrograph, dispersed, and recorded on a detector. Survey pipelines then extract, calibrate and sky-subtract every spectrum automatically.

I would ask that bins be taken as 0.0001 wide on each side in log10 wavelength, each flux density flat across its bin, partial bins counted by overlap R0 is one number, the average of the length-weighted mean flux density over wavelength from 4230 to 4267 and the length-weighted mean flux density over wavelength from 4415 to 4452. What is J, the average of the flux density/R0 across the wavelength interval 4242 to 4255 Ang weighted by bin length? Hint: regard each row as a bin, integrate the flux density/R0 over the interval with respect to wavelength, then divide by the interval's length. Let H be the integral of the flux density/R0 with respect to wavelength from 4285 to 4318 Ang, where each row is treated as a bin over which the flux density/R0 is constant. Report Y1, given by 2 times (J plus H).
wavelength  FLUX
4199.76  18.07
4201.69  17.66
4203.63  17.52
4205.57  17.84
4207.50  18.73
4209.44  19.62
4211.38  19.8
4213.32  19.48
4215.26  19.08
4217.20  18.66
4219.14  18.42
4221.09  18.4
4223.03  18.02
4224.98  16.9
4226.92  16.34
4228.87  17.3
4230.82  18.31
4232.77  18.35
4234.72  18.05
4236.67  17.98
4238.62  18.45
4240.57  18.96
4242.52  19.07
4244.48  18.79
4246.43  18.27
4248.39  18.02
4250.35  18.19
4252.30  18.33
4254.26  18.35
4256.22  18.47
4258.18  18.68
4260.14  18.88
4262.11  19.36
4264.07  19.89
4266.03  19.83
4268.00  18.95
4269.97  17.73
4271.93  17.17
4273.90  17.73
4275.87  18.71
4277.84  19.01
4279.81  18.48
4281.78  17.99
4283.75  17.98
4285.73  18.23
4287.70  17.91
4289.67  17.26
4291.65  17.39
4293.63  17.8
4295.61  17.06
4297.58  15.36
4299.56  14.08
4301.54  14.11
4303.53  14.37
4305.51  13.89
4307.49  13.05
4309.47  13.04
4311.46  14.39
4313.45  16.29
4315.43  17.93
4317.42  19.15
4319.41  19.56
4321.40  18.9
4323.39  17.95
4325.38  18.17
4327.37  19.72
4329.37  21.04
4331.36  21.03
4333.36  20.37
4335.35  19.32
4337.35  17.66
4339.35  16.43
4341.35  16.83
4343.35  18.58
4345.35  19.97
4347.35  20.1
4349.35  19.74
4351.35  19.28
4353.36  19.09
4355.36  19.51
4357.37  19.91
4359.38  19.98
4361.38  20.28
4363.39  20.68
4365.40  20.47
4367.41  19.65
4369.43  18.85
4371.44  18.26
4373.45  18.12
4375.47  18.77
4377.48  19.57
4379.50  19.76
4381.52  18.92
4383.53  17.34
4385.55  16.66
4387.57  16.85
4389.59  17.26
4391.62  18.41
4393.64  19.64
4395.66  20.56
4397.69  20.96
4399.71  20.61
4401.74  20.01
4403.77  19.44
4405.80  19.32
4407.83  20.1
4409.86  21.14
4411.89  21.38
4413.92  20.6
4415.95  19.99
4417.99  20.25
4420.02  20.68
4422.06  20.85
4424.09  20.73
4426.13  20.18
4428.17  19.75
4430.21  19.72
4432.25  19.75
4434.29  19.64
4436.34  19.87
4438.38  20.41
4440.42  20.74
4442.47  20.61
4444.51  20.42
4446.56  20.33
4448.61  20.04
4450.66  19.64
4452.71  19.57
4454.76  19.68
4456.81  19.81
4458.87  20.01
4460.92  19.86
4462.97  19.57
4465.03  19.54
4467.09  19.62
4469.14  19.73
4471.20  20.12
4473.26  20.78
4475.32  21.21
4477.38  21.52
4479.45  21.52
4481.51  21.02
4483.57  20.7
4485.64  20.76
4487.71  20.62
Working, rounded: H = 27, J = 0.95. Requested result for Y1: 56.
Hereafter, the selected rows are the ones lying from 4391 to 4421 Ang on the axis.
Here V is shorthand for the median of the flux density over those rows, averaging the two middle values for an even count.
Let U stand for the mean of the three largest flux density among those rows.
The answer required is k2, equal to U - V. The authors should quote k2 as 0.9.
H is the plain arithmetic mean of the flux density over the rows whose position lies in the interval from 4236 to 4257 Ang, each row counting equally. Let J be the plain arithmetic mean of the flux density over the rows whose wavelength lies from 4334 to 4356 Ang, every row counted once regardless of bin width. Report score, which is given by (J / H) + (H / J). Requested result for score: 2.00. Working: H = 18.4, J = 18.8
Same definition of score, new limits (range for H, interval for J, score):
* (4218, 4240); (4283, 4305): 2.01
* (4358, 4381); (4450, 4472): 2.00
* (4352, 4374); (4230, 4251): 2.00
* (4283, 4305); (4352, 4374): 2.03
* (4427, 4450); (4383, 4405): 2.00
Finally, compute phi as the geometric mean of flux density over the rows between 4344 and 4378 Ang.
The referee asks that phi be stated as 19.5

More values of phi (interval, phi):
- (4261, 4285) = 18.6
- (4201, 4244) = 18.3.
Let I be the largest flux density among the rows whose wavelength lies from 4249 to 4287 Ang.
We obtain 19.89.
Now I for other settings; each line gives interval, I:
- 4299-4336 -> 21.04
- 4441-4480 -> 21.52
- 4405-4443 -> 21.38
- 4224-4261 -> 19.07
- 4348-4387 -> 20.68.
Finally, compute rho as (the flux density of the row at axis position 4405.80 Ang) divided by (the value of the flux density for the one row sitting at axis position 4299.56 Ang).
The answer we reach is 1.37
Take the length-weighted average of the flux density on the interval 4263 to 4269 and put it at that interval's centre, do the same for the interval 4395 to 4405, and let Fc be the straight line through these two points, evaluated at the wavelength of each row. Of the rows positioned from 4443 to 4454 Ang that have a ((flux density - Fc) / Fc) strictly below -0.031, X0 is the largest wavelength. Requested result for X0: 4452.71 Ang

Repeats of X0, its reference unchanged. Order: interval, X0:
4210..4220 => 4219.14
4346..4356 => 4353.36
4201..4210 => 4205.57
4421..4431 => 4430.21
